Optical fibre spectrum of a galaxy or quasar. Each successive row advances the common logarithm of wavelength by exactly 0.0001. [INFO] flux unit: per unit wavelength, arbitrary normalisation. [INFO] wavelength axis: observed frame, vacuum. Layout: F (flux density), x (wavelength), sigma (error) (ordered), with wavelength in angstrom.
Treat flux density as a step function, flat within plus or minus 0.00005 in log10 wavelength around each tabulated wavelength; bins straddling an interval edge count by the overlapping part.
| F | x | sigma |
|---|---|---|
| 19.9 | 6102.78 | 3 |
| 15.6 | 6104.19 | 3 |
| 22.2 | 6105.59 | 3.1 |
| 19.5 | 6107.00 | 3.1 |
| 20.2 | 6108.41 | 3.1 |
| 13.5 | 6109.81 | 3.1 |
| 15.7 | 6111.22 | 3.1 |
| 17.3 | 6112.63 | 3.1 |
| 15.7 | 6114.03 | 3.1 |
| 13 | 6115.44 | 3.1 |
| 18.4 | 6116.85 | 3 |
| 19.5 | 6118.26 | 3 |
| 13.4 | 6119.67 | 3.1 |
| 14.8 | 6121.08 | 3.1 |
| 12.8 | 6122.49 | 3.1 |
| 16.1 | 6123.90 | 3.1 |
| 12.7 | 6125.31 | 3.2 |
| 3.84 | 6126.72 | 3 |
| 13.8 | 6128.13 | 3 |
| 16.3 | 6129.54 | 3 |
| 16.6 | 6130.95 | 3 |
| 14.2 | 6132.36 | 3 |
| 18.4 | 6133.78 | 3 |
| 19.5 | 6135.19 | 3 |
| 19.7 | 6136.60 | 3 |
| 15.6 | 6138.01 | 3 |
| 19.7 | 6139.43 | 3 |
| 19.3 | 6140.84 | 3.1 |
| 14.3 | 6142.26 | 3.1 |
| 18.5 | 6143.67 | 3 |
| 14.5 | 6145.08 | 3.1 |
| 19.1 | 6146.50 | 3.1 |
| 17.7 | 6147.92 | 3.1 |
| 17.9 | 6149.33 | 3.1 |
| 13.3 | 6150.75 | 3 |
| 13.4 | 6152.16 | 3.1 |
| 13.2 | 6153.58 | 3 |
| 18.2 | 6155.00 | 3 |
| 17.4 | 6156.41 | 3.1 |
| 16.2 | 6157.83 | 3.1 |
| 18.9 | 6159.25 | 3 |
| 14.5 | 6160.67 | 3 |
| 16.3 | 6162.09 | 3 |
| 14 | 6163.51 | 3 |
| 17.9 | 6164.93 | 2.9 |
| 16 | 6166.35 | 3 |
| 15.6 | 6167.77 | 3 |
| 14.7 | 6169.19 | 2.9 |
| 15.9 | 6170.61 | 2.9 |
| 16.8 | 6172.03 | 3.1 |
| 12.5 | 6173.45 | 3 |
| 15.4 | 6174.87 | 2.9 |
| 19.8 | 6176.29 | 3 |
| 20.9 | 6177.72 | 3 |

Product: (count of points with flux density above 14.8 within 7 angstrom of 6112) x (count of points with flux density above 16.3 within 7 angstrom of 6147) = 40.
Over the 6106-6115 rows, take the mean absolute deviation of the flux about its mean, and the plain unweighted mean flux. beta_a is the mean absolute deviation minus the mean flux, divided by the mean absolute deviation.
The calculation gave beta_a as -7.4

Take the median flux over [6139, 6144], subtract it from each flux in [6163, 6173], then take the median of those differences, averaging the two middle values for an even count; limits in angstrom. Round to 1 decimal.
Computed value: -3.0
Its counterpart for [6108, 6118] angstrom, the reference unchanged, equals -3.2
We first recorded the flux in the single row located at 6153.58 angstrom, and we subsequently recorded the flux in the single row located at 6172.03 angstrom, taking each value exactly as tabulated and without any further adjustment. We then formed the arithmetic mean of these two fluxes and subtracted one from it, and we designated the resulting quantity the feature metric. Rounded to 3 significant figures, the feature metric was 14.0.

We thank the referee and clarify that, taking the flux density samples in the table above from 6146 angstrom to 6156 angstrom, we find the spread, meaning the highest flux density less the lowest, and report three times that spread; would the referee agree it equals 18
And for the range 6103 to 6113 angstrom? 26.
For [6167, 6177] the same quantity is 22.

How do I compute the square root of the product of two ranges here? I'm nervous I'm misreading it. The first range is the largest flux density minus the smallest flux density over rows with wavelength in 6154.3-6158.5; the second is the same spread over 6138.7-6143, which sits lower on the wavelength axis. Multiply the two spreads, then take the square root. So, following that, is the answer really 3.3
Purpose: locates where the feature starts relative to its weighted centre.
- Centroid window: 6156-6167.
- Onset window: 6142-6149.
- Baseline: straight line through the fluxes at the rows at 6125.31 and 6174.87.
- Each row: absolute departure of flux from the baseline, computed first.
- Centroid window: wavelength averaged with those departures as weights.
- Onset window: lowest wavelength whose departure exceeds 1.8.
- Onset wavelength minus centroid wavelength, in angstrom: -17.0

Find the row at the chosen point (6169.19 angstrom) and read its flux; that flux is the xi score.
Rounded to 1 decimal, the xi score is 14.7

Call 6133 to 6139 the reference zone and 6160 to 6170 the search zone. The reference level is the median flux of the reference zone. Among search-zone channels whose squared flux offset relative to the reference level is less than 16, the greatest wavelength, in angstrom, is 6167.77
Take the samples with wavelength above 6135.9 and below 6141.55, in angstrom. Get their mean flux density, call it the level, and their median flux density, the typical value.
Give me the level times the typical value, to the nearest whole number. 362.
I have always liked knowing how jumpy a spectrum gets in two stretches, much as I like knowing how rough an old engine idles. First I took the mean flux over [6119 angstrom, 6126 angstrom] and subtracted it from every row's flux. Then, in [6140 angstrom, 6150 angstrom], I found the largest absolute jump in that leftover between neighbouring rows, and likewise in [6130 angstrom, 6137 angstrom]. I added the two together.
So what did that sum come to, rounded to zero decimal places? 9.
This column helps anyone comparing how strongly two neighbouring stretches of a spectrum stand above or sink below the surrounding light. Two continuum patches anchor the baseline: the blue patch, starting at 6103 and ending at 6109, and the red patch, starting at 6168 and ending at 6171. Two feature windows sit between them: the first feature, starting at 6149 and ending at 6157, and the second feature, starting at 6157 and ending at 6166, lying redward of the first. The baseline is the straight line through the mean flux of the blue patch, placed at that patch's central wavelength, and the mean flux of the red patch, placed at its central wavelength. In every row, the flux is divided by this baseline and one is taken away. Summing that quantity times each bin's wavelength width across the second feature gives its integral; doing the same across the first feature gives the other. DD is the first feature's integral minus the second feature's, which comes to -0.7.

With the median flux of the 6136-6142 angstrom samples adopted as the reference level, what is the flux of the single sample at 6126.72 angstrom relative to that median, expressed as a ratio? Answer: 0.2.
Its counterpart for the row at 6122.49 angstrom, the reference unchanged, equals 0.7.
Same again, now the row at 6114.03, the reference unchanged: 0.8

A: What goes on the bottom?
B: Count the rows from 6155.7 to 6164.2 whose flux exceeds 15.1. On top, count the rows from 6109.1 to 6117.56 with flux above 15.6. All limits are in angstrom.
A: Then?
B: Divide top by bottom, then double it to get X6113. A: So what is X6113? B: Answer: 2.00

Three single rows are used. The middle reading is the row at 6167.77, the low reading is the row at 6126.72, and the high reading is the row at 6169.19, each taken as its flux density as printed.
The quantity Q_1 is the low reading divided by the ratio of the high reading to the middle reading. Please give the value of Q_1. 4.1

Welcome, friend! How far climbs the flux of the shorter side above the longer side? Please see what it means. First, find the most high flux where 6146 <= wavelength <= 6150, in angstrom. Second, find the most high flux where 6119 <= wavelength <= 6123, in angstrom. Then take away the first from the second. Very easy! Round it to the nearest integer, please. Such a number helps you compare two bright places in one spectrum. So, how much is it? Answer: -4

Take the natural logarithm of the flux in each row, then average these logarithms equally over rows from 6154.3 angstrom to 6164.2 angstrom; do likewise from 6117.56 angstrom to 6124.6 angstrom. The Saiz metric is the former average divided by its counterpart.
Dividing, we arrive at 1.03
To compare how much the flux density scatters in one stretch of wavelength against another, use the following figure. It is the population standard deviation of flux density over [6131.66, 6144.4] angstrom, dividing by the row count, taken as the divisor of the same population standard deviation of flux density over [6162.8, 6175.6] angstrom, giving 0.68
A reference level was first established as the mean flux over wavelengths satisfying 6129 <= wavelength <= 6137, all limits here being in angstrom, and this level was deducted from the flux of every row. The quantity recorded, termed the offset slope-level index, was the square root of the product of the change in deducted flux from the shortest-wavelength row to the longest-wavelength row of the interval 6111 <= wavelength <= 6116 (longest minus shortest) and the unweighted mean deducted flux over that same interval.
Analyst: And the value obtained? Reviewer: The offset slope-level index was 2.3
